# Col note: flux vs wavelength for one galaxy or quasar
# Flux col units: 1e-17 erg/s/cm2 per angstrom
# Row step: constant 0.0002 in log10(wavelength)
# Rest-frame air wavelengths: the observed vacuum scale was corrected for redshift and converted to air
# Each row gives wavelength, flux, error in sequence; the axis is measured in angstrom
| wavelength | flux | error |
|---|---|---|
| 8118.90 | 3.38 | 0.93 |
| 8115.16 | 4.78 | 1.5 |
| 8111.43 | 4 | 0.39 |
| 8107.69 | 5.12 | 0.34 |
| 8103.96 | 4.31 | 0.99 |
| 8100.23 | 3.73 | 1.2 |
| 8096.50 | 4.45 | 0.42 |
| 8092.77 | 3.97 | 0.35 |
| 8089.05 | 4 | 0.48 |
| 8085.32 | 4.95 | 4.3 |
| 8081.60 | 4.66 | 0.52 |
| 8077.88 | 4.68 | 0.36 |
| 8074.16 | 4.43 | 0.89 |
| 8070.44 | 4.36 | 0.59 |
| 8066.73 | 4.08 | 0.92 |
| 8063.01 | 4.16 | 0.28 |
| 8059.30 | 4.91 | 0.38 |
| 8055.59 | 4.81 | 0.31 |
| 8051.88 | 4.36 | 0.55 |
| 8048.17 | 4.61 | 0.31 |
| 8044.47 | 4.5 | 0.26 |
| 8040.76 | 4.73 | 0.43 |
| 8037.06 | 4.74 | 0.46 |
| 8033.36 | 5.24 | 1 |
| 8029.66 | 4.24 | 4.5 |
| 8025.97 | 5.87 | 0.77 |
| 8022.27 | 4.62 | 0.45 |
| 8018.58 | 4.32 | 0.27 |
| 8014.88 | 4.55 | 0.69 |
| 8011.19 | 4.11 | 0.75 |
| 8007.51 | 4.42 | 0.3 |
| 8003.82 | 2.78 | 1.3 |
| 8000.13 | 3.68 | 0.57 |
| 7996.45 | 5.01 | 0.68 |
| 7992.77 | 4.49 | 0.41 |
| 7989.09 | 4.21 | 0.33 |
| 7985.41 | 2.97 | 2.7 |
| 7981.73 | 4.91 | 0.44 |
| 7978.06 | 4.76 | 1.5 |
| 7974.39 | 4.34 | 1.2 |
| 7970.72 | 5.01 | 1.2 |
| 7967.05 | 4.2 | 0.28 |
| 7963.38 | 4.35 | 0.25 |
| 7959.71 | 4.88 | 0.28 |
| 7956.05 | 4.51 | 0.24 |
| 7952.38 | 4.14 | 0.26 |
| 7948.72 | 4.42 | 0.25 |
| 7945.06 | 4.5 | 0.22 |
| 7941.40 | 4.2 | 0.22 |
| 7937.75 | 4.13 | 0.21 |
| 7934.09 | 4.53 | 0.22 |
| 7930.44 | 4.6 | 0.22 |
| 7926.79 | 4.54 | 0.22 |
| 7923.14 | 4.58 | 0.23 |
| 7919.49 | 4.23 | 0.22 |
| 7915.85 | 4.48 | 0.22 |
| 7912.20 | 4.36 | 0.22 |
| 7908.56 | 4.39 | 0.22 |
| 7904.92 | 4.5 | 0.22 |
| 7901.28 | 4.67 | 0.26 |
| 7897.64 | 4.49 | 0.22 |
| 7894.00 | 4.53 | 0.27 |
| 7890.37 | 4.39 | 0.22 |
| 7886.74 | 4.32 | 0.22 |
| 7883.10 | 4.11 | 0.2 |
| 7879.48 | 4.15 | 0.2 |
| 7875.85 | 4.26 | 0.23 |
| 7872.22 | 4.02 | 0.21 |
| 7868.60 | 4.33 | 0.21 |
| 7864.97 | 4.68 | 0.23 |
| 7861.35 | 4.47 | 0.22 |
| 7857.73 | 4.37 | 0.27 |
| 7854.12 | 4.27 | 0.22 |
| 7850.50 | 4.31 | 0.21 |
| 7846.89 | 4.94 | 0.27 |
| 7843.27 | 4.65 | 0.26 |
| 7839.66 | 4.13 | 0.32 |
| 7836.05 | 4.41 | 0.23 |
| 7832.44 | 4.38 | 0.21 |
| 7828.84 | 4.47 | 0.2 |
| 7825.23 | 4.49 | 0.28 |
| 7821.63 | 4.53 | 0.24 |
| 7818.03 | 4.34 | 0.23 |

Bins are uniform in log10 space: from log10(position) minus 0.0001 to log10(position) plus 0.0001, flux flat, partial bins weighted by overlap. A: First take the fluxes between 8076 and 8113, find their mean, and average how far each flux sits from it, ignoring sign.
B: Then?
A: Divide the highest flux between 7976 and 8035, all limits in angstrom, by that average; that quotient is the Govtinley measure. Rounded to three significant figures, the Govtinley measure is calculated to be 15.2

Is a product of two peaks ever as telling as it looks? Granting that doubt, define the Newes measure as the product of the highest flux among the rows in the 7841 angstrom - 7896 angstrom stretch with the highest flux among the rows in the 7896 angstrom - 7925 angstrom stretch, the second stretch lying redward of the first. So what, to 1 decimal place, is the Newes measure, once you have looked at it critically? 23.1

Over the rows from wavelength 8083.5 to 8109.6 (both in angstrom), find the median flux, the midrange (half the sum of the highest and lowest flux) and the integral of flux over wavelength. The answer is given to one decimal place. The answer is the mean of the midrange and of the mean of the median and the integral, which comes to 31.7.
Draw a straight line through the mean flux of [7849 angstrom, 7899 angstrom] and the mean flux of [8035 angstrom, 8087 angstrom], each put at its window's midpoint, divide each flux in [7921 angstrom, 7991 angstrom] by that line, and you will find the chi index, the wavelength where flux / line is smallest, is 7985.41 angstrom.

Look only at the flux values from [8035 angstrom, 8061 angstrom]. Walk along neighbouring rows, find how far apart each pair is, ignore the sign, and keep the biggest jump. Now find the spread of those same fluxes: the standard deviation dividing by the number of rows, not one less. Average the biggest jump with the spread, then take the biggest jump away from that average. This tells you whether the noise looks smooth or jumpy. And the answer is -0.14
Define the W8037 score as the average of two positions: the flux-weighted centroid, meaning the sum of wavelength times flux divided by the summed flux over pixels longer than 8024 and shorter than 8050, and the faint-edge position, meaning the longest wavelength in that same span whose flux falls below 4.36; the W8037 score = 8033.2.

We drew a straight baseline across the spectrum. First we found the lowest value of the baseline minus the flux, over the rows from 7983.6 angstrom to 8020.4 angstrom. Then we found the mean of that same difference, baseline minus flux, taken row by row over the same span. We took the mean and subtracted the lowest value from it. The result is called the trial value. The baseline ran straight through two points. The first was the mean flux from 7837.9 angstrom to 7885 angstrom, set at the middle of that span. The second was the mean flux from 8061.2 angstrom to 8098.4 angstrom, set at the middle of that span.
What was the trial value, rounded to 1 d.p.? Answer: 1.0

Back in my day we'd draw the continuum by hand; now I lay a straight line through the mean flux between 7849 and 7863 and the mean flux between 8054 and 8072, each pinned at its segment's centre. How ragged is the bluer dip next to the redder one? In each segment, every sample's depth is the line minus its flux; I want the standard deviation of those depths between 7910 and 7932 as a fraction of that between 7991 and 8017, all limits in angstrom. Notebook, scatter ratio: 0.19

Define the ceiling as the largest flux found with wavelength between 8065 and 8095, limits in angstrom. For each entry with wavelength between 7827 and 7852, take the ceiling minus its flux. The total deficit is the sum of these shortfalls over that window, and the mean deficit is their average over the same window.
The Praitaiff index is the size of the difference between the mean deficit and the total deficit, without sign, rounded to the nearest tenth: 2.9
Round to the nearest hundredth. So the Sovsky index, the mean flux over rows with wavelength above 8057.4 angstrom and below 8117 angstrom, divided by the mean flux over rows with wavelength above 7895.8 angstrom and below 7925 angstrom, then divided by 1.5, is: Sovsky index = 0.66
